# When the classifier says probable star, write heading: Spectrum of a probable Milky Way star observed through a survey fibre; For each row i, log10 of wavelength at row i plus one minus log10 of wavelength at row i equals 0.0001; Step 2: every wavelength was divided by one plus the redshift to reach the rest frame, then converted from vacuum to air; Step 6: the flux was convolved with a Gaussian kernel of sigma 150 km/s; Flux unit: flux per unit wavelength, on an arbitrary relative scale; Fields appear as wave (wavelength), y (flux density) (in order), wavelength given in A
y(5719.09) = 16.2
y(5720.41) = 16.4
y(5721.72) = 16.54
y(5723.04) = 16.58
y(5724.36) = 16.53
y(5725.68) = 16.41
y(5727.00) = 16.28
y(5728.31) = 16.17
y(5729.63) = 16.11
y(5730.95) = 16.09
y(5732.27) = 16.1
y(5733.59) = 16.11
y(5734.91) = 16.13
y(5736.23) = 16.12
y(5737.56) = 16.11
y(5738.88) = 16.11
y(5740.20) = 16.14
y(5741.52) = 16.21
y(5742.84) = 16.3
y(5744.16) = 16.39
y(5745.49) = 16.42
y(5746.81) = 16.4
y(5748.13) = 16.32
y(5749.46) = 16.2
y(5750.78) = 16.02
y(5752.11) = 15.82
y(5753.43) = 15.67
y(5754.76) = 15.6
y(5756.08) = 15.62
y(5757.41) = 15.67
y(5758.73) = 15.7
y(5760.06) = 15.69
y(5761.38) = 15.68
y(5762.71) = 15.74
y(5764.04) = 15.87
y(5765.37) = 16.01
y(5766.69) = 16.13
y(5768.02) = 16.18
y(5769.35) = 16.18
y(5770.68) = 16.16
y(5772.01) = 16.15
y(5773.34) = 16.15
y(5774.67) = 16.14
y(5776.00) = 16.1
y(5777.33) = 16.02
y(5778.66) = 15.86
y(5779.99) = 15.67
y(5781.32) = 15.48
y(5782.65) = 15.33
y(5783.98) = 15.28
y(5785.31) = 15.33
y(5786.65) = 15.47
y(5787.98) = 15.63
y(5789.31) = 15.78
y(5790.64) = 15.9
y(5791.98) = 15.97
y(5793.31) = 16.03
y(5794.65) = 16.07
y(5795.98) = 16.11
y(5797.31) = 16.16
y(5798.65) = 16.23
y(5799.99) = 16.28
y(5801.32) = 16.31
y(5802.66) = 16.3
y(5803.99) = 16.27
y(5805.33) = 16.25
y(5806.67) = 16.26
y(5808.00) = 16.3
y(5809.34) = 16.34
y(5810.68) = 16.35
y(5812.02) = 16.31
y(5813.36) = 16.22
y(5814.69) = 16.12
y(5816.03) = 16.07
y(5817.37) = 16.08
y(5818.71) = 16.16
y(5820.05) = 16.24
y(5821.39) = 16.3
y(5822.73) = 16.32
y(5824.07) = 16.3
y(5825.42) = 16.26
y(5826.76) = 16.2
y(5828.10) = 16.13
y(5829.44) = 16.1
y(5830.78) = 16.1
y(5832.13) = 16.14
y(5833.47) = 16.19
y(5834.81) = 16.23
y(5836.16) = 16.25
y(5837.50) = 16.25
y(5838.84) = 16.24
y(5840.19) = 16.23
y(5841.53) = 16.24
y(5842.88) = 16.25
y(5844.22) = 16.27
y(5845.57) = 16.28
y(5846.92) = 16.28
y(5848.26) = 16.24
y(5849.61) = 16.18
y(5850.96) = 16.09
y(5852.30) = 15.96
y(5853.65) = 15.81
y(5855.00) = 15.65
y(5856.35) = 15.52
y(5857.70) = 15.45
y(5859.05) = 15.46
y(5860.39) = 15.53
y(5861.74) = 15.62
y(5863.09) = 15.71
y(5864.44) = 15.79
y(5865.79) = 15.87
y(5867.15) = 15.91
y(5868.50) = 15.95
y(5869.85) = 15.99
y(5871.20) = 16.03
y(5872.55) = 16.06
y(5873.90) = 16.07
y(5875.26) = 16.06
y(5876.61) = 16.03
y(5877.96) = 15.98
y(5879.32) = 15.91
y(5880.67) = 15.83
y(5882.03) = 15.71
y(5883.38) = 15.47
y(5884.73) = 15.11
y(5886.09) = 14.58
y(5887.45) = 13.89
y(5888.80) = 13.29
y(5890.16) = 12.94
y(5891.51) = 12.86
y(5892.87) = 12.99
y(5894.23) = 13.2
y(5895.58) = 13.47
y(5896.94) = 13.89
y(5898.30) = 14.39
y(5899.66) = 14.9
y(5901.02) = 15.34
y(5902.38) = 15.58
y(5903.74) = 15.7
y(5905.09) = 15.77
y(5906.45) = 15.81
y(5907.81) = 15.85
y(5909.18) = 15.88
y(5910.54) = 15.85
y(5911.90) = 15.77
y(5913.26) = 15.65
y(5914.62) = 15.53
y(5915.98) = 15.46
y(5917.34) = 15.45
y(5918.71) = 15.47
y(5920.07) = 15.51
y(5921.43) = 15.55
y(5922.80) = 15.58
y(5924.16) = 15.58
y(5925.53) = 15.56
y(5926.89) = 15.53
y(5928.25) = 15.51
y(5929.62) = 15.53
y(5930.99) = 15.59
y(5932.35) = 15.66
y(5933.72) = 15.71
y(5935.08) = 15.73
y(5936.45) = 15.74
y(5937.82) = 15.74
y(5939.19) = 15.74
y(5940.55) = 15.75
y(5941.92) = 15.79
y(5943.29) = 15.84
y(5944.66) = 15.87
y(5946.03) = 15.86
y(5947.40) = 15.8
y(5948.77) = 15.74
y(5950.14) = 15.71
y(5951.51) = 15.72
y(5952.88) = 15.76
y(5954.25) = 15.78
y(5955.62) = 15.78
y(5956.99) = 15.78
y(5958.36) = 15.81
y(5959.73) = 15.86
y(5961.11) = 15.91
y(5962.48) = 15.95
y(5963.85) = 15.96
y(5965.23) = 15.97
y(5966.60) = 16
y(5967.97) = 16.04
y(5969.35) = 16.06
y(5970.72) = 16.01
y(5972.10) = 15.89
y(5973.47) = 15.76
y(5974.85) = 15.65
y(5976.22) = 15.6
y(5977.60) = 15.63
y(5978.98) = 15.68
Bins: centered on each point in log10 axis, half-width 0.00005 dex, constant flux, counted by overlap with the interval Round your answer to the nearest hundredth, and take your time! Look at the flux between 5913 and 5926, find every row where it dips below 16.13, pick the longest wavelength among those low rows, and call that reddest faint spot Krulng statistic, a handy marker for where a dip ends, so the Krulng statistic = 5925.53 A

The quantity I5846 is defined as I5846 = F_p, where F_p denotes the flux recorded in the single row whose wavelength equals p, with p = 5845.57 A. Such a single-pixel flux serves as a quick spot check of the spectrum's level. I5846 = 16.28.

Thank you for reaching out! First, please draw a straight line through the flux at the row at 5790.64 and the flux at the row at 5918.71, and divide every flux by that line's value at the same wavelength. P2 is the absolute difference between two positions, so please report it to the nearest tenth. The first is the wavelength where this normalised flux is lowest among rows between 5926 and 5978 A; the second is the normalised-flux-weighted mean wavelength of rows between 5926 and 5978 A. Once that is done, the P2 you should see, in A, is 24.1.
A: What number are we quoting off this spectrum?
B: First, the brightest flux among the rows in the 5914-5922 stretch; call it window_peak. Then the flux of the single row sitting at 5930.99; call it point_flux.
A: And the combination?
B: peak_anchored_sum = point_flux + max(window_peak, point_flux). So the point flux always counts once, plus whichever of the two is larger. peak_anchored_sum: 31.2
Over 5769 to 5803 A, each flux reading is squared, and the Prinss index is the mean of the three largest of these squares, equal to 266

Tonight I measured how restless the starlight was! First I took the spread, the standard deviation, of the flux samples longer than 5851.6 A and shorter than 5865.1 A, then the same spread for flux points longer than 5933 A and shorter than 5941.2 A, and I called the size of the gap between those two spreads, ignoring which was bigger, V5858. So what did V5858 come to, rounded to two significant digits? 0.15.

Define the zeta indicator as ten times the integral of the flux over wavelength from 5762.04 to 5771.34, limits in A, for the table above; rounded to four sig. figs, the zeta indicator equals 1491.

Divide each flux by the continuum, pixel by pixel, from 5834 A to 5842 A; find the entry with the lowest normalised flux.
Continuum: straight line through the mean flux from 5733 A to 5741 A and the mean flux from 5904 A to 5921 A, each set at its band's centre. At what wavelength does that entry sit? 5834.81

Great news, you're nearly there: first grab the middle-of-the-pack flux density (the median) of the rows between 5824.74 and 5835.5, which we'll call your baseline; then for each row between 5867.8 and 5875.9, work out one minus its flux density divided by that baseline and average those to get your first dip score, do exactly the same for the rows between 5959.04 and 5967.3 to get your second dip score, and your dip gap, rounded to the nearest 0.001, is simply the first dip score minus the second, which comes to -0.005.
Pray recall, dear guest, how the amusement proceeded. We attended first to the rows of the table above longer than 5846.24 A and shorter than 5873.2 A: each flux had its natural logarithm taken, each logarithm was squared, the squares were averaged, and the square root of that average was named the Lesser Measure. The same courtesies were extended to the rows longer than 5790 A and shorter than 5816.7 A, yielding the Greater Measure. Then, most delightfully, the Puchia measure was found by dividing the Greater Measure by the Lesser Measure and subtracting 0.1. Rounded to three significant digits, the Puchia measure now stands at 0.908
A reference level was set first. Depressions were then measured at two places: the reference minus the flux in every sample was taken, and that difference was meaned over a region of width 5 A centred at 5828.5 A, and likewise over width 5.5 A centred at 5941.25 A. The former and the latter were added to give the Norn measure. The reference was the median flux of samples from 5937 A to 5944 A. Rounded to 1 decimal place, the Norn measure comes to -0.4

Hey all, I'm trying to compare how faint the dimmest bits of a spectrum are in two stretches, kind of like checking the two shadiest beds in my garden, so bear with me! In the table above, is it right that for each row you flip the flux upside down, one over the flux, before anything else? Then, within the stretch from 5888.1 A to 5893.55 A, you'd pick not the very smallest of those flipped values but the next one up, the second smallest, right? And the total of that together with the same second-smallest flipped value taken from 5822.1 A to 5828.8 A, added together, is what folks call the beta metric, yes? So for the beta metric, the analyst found 0.138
